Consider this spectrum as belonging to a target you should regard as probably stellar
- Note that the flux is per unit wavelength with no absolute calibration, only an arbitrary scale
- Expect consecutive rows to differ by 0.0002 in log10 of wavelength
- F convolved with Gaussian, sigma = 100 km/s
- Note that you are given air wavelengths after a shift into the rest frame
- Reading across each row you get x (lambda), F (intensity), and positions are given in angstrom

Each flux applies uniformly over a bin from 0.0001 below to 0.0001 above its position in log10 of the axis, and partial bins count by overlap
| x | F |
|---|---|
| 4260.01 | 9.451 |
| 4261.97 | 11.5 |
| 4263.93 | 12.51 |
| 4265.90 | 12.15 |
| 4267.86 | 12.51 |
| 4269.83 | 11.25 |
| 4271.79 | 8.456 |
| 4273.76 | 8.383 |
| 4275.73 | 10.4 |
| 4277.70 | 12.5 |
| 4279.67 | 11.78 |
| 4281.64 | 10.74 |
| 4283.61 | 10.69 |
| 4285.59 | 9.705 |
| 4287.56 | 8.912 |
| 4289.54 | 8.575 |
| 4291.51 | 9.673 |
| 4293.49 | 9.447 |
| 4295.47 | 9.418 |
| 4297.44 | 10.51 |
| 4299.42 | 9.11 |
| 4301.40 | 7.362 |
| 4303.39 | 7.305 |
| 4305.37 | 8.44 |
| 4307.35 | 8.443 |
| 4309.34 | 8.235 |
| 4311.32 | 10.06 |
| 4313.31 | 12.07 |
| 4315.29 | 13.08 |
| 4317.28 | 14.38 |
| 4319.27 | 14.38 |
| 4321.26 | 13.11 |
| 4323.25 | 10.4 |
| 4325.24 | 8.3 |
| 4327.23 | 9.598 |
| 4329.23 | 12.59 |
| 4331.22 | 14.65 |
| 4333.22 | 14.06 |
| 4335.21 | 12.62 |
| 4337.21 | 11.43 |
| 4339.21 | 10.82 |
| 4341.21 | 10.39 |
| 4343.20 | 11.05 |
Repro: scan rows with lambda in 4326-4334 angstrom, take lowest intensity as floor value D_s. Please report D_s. 9.598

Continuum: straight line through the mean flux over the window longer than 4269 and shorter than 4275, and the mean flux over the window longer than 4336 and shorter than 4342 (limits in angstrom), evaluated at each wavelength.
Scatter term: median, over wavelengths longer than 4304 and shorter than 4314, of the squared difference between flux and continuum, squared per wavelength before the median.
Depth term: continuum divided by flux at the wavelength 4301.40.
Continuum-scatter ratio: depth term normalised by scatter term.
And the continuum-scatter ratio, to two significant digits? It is 0.46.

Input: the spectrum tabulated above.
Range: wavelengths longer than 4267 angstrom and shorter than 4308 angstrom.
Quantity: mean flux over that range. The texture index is 10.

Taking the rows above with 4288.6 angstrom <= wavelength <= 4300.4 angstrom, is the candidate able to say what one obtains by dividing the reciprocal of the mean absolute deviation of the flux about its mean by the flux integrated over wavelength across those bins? 0.021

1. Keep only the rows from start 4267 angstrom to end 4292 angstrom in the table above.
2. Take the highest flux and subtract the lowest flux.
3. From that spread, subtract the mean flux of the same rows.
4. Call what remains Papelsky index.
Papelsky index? -6.15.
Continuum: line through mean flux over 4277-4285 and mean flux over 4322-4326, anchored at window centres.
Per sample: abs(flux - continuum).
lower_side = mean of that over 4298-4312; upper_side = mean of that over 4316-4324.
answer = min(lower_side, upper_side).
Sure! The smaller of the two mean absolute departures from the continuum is 1.9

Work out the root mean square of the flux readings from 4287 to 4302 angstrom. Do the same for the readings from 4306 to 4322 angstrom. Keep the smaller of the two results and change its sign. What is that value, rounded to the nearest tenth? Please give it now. -9.2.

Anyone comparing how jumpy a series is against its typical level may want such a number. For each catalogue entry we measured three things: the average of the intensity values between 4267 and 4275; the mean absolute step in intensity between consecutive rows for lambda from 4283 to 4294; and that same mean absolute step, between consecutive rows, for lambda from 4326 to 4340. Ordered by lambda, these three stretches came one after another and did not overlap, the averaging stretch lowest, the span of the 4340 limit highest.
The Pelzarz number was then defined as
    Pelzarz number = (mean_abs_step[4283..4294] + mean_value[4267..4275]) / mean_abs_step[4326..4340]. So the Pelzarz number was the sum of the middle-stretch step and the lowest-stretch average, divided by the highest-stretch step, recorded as 7.3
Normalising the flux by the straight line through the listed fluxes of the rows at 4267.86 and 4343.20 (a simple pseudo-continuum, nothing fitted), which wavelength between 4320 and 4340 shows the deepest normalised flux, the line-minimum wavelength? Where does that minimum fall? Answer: 4325.24 angstrom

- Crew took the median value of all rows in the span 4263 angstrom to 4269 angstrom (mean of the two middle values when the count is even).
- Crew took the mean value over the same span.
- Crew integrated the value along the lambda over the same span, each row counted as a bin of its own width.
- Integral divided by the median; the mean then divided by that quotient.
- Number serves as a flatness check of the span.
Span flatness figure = 2.1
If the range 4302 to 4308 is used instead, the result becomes 1.4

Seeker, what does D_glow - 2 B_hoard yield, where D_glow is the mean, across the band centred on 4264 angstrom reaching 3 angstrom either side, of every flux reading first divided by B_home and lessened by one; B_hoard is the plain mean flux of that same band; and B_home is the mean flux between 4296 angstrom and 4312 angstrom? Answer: -23.7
